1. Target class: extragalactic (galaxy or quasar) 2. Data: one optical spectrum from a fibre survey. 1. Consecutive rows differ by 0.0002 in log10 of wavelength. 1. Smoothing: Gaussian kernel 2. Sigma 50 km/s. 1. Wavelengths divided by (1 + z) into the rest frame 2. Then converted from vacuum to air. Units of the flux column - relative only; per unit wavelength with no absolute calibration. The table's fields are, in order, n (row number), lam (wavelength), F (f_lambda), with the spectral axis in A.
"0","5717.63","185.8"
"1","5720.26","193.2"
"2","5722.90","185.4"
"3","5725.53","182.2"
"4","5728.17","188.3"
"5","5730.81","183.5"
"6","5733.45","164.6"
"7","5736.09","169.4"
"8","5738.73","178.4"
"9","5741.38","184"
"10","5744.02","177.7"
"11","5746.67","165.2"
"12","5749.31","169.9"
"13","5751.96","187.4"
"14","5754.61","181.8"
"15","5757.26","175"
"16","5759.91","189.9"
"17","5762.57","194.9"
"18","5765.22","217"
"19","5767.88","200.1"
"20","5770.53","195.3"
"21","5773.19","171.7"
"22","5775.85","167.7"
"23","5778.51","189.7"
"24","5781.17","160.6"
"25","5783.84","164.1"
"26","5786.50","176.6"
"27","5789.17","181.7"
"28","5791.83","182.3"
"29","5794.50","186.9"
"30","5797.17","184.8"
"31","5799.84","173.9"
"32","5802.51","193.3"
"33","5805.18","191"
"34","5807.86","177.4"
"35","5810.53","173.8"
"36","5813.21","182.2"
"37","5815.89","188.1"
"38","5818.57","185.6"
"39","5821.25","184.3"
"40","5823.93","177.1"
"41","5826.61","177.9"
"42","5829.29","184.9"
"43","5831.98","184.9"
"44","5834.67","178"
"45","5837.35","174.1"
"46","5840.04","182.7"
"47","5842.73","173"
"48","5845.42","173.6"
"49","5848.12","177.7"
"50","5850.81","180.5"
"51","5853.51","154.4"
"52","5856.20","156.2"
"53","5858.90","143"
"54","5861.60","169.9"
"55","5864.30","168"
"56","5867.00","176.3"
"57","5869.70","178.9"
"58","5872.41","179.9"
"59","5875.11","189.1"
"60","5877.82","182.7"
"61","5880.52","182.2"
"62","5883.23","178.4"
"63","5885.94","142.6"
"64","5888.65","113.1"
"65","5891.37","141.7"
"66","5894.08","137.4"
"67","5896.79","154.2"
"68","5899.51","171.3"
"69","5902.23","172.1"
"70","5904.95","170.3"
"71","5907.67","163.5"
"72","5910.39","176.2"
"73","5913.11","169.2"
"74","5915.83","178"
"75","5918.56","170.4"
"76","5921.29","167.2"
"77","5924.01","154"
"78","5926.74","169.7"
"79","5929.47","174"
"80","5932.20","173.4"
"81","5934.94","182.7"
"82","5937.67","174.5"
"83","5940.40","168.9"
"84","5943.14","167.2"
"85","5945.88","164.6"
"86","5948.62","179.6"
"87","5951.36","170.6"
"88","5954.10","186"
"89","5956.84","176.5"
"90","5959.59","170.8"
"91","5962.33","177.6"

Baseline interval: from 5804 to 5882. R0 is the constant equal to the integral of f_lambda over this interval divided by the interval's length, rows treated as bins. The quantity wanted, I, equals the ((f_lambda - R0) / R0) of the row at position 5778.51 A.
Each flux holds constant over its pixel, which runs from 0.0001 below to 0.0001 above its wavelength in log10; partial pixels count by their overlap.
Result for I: 0.073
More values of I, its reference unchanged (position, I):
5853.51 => -0.127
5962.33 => 0.005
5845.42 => -0.018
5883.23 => 0.009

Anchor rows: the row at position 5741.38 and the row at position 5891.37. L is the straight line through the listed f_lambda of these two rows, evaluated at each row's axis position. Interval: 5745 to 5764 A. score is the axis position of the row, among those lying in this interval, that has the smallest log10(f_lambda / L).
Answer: 5746.67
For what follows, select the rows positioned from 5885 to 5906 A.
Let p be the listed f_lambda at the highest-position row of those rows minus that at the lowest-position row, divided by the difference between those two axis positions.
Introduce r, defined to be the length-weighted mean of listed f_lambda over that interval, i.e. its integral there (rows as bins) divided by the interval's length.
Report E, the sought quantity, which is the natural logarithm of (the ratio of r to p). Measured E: 4.6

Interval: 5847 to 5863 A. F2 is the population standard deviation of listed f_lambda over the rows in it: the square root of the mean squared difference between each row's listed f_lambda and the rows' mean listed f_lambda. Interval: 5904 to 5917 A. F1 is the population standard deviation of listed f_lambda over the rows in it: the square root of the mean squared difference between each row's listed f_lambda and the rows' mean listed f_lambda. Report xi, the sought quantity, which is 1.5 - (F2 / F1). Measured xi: -1.09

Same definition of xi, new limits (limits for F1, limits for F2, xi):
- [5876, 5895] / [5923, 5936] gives 1.13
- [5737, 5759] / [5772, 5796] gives 0.08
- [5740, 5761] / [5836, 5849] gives 1.05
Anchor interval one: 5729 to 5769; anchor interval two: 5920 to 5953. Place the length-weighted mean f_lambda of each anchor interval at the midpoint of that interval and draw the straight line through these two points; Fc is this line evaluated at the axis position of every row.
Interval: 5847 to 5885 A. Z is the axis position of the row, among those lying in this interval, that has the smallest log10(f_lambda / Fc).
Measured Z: 5858.90 A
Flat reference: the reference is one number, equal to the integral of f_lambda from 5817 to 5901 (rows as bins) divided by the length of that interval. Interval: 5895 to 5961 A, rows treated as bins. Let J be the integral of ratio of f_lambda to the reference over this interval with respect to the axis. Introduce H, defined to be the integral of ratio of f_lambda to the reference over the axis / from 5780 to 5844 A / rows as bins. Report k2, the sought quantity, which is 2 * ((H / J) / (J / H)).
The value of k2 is 2.09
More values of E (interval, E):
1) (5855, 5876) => 4.6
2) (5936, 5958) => 7.4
